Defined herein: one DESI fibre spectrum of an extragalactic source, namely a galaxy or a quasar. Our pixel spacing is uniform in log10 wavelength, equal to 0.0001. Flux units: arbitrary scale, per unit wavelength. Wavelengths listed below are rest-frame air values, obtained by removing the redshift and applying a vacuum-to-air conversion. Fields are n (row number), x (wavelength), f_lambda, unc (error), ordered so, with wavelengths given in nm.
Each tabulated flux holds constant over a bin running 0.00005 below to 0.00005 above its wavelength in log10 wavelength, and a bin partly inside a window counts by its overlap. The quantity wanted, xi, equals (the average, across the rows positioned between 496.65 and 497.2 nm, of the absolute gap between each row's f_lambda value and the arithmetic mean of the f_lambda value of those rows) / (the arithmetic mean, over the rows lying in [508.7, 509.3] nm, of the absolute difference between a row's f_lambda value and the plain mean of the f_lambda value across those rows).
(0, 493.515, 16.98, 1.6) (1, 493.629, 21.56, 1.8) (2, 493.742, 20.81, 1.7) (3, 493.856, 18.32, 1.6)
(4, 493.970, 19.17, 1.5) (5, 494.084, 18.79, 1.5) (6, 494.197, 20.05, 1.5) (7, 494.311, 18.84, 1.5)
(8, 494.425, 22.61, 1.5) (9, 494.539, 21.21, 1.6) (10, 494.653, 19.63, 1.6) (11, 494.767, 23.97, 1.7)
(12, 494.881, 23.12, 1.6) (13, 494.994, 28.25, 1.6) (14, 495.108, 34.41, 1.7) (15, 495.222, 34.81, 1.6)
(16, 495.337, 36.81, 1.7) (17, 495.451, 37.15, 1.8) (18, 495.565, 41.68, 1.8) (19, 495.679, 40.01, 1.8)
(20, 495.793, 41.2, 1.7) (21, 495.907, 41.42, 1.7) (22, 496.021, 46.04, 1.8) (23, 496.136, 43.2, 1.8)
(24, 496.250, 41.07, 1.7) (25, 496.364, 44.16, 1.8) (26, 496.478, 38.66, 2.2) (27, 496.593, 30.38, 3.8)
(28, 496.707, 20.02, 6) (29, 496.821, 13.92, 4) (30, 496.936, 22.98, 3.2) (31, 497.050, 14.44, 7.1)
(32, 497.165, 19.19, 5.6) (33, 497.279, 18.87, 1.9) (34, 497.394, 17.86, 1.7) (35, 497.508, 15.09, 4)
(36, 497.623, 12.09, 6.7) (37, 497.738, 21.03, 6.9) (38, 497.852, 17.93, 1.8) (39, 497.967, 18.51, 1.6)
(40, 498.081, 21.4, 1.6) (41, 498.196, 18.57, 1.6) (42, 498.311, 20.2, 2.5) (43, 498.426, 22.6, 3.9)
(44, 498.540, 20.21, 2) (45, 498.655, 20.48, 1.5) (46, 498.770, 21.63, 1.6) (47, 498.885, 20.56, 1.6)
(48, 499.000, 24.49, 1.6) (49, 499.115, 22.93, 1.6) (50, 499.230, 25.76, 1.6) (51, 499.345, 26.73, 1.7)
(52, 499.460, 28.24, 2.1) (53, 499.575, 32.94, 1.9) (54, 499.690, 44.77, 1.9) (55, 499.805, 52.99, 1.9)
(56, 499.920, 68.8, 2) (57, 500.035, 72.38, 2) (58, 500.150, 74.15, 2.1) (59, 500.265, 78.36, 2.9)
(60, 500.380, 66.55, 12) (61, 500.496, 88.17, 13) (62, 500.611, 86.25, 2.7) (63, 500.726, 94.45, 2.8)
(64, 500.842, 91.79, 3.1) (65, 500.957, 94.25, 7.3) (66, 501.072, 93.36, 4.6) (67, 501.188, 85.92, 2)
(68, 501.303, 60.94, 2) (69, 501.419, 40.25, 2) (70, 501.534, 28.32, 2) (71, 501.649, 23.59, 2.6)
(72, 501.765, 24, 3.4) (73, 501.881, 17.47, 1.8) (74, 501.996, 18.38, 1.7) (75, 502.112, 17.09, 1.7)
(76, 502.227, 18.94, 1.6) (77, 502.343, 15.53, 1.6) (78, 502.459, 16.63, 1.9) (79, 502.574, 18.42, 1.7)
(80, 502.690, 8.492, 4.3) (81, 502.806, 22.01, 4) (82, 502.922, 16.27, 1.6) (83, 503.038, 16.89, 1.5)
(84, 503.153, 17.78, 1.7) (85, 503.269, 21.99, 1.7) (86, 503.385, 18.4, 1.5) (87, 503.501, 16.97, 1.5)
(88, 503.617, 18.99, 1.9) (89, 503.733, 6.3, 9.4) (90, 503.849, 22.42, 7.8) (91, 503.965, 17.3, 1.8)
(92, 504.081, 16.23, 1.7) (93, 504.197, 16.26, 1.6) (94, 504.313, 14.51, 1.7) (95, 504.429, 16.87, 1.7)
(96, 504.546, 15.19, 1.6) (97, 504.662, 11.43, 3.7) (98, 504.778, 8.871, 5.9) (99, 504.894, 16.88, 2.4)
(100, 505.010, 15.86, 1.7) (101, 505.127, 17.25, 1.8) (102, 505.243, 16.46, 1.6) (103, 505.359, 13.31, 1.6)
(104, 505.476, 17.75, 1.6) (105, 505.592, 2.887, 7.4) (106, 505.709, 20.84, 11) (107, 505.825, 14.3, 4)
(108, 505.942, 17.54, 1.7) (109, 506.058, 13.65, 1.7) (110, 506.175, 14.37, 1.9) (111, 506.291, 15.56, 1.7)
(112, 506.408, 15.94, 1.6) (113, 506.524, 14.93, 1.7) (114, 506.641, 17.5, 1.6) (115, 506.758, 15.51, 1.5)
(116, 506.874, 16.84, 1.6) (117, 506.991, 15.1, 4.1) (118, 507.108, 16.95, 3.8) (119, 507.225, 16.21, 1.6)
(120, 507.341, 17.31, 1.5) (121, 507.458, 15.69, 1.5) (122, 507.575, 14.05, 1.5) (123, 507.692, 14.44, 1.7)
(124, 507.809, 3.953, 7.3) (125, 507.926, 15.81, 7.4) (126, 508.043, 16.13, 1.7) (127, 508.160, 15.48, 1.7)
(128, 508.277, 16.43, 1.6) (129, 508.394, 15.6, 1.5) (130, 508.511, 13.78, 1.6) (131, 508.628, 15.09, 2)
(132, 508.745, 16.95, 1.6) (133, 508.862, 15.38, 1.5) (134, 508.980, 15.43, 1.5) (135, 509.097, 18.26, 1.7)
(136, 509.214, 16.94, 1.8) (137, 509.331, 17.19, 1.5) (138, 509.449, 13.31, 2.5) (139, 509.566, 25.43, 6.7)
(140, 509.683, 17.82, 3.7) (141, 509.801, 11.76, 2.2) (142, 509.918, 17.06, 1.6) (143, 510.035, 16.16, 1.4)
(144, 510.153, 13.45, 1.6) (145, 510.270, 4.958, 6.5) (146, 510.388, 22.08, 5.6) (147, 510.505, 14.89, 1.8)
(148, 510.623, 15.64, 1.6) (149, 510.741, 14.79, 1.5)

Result 3.31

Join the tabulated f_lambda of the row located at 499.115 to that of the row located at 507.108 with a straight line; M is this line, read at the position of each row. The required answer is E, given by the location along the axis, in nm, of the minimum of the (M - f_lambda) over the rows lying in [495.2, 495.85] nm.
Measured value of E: 495.565 nm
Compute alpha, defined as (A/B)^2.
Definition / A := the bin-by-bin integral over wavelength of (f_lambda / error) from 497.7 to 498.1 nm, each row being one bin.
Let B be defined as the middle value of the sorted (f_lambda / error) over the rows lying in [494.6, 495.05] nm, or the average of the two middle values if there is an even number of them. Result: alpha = 0.07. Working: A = 3.8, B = 14.3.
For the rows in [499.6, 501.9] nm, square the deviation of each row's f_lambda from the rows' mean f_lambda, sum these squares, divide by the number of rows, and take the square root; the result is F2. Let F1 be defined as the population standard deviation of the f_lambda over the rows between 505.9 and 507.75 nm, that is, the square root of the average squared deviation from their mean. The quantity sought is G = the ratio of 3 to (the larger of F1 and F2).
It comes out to 0.1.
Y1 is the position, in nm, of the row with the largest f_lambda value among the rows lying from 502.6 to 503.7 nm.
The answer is 502.806 nm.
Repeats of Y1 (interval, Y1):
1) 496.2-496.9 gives 496.364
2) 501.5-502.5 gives 501.534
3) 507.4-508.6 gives 508.277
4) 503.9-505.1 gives 503.965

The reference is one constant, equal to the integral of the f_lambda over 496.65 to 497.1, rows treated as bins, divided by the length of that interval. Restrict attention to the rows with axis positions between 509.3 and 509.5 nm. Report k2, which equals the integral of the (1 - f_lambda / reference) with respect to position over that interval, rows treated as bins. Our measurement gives 0.032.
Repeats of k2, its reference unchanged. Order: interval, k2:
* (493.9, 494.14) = -0.014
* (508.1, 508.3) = 0.023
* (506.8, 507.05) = 0.028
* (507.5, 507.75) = 0.050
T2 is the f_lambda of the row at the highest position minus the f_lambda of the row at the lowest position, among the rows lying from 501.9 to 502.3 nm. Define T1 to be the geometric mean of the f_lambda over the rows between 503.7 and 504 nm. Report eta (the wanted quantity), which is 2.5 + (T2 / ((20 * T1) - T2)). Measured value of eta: 2.50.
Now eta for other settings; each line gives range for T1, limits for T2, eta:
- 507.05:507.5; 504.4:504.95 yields 2.50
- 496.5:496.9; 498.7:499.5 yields 2.52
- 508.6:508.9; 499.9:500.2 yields 2.52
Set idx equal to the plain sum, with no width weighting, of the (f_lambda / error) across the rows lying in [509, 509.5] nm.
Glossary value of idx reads 37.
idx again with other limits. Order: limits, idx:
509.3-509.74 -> 25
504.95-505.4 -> 38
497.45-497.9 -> 19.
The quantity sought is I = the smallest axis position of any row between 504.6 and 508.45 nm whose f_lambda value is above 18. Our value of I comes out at 505.709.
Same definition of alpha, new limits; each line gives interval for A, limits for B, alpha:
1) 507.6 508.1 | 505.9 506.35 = 0.10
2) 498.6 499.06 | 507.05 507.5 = 0.38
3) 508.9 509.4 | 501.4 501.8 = 0.20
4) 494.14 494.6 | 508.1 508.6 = 0.41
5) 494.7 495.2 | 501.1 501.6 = 0.11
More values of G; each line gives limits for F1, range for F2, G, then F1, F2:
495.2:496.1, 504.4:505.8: 0.7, 3.3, 5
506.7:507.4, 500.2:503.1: 0.1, 0.8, 33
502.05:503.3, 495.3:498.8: 0.3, 3.4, 11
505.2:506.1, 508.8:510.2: 0.6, 5.0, 3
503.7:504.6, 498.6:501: 0.1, 4.2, 28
